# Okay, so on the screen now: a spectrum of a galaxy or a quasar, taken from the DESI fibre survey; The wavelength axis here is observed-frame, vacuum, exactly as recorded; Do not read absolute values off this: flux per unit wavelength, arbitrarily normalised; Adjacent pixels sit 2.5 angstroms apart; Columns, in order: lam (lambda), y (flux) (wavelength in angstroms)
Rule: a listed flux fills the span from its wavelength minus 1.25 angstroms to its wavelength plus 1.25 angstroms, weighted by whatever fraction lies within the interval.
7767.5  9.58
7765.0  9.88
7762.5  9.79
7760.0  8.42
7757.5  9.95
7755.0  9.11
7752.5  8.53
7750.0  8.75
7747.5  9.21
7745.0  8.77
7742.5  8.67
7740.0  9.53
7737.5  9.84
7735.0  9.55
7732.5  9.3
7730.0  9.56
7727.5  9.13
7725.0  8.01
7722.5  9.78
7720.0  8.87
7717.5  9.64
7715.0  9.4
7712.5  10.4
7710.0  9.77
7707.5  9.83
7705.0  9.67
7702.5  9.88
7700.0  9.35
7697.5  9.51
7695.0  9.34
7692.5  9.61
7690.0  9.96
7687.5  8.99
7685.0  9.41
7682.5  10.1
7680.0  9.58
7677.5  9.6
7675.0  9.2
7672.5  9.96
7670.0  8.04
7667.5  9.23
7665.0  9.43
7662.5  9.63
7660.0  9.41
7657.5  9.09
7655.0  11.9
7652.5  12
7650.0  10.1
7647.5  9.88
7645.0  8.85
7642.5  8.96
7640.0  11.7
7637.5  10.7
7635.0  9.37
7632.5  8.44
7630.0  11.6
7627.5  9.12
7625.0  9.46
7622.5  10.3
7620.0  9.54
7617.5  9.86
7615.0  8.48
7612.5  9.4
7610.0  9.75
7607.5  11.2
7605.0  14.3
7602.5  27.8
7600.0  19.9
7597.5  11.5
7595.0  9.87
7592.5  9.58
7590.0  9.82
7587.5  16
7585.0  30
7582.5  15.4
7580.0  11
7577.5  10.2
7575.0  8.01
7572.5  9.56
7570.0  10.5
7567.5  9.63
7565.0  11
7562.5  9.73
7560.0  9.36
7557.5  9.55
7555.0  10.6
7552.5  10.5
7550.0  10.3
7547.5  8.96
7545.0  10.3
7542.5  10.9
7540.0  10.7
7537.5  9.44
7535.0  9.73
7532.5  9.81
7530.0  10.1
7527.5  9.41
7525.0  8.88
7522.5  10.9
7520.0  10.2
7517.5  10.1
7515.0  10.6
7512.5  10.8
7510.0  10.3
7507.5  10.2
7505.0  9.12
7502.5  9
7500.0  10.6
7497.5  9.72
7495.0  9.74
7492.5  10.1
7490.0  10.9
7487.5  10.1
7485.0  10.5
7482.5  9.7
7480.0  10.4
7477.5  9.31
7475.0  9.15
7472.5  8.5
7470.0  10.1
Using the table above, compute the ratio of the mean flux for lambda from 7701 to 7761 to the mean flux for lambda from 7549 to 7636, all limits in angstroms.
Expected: 0.79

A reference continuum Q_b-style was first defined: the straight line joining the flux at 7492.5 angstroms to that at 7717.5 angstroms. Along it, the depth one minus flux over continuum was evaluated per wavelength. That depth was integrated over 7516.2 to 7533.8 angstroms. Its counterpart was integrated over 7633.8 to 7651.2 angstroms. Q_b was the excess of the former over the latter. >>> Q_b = 0.5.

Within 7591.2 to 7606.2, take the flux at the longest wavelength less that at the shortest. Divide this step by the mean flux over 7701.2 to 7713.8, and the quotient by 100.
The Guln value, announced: 0.0048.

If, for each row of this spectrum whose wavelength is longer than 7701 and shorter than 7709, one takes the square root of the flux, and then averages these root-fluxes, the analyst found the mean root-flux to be 3.13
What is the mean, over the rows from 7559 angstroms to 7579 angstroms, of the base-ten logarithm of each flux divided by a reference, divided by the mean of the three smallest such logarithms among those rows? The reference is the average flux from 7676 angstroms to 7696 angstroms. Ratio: -0.2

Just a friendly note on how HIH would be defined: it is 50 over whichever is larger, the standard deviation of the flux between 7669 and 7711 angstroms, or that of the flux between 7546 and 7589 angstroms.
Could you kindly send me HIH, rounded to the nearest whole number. 10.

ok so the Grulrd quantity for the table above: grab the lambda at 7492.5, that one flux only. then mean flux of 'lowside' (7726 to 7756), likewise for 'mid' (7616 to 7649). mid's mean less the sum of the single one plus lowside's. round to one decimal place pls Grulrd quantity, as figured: -9.4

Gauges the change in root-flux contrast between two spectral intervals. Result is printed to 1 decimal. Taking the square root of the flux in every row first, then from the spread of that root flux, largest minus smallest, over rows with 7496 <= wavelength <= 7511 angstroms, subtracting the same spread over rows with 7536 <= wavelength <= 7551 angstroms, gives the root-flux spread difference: -0.1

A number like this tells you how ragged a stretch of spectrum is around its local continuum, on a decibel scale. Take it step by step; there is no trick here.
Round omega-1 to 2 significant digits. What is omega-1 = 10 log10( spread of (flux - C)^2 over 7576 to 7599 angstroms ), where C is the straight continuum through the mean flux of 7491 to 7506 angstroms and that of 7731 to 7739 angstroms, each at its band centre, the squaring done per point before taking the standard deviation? 21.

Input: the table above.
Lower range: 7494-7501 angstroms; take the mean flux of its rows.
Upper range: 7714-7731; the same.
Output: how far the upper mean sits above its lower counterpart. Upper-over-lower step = -0.8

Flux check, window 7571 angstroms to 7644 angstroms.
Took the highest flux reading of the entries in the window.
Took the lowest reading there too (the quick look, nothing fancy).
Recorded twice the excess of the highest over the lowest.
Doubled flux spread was 44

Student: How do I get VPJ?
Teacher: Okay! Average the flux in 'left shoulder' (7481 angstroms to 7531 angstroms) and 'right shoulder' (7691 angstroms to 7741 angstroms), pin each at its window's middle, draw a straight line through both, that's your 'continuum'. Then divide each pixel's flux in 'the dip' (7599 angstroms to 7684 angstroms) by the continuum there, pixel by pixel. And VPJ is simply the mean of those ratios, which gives 1.11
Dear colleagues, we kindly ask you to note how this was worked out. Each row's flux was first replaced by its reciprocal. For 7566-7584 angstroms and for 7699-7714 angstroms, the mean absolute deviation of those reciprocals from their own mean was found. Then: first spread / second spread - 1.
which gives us 4.2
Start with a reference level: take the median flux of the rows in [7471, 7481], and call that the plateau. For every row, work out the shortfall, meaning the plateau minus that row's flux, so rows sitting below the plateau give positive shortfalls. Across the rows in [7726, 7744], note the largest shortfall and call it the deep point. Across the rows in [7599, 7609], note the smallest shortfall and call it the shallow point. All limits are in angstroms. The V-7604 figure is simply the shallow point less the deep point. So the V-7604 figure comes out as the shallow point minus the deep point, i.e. -19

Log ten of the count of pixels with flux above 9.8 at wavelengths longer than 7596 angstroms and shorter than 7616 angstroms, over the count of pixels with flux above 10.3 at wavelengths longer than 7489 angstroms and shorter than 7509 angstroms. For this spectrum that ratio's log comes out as 0.4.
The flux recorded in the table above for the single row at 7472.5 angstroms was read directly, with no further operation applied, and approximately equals 8.5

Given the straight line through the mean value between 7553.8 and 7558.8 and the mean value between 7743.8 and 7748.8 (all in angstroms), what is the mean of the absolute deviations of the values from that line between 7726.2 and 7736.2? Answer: 0.31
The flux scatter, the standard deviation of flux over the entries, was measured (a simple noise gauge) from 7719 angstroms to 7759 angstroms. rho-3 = 0.5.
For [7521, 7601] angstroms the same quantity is 4.1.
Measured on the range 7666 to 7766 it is 0.5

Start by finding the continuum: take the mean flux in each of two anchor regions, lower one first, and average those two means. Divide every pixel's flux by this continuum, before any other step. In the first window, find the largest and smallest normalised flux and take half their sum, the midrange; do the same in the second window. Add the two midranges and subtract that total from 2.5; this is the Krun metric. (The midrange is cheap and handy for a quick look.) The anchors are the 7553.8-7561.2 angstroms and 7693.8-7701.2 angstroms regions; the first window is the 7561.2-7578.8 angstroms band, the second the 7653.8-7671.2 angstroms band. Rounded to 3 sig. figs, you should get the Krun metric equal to 0.475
